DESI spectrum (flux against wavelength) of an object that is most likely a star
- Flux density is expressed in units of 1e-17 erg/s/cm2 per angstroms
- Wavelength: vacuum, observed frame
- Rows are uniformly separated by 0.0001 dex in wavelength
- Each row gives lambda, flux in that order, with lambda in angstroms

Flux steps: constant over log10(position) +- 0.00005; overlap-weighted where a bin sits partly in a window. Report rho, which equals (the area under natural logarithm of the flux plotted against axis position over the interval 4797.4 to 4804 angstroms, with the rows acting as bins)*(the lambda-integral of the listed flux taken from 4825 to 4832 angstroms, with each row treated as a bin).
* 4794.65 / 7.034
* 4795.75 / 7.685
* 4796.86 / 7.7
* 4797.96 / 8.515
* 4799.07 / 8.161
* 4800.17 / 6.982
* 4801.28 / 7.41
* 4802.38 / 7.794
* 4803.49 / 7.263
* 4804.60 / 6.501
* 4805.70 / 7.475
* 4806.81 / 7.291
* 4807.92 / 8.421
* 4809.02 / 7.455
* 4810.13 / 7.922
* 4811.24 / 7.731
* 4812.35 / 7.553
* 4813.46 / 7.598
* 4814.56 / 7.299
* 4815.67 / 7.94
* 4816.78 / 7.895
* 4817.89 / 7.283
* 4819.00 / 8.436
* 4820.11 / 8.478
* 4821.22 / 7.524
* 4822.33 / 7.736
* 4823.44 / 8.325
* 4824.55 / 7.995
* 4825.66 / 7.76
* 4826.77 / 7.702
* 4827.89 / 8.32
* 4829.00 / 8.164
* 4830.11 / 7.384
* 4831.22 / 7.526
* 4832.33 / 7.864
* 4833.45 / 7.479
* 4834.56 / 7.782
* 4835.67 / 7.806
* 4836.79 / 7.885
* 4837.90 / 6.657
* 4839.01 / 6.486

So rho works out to 736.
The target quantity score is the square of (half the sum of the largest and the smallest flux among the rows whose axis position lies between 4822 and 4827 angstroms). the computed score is 64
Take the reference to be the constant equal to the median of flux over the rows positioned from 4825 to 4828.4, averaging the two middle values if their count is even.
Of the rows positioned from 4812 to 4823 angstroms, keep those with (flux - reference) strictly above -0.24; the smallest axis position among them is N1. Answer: 4812.35 angstroms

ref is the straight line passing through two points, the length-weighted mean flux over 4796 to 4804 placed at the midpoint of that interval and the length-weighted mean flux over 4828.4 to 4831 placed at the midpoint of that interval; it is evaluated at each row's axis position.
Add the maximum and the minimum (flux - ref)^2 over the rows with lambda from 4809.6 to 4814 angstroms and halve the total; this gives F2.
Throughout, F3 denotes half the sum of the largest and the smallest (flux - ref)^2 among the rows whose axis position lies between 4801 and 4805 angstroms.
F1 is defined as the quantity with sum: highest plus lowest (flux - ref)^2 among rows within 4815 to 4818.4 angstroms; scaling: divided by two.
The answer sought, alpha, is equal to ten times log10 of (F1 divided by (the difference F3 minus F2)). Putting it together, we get -8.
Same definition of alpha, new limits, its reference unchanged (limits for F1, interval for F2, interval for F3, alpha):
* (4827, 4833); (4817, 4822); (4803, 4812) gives -4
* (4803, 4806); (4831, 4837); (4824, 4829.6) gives 8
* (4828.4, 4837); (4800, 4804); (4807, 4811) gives 6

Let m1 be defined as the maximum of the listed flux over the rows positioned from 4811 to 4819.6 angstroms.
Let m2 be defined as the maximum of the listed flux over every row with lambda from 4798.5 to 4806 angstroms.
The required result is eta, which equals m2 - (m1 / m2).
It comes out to 7.13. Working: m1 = 8.436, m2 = 8.161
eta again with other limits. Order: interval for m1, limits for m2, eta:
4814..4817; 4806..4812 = 7.48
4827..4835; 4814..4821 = 7.50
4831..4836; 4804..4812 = 7.49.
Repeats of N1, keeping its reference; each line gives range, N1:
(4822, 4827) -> 4822.33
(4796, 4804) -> 4796.86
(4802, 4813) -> 4802.38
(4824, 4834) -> 4824.55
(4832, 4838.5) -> 4832.33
